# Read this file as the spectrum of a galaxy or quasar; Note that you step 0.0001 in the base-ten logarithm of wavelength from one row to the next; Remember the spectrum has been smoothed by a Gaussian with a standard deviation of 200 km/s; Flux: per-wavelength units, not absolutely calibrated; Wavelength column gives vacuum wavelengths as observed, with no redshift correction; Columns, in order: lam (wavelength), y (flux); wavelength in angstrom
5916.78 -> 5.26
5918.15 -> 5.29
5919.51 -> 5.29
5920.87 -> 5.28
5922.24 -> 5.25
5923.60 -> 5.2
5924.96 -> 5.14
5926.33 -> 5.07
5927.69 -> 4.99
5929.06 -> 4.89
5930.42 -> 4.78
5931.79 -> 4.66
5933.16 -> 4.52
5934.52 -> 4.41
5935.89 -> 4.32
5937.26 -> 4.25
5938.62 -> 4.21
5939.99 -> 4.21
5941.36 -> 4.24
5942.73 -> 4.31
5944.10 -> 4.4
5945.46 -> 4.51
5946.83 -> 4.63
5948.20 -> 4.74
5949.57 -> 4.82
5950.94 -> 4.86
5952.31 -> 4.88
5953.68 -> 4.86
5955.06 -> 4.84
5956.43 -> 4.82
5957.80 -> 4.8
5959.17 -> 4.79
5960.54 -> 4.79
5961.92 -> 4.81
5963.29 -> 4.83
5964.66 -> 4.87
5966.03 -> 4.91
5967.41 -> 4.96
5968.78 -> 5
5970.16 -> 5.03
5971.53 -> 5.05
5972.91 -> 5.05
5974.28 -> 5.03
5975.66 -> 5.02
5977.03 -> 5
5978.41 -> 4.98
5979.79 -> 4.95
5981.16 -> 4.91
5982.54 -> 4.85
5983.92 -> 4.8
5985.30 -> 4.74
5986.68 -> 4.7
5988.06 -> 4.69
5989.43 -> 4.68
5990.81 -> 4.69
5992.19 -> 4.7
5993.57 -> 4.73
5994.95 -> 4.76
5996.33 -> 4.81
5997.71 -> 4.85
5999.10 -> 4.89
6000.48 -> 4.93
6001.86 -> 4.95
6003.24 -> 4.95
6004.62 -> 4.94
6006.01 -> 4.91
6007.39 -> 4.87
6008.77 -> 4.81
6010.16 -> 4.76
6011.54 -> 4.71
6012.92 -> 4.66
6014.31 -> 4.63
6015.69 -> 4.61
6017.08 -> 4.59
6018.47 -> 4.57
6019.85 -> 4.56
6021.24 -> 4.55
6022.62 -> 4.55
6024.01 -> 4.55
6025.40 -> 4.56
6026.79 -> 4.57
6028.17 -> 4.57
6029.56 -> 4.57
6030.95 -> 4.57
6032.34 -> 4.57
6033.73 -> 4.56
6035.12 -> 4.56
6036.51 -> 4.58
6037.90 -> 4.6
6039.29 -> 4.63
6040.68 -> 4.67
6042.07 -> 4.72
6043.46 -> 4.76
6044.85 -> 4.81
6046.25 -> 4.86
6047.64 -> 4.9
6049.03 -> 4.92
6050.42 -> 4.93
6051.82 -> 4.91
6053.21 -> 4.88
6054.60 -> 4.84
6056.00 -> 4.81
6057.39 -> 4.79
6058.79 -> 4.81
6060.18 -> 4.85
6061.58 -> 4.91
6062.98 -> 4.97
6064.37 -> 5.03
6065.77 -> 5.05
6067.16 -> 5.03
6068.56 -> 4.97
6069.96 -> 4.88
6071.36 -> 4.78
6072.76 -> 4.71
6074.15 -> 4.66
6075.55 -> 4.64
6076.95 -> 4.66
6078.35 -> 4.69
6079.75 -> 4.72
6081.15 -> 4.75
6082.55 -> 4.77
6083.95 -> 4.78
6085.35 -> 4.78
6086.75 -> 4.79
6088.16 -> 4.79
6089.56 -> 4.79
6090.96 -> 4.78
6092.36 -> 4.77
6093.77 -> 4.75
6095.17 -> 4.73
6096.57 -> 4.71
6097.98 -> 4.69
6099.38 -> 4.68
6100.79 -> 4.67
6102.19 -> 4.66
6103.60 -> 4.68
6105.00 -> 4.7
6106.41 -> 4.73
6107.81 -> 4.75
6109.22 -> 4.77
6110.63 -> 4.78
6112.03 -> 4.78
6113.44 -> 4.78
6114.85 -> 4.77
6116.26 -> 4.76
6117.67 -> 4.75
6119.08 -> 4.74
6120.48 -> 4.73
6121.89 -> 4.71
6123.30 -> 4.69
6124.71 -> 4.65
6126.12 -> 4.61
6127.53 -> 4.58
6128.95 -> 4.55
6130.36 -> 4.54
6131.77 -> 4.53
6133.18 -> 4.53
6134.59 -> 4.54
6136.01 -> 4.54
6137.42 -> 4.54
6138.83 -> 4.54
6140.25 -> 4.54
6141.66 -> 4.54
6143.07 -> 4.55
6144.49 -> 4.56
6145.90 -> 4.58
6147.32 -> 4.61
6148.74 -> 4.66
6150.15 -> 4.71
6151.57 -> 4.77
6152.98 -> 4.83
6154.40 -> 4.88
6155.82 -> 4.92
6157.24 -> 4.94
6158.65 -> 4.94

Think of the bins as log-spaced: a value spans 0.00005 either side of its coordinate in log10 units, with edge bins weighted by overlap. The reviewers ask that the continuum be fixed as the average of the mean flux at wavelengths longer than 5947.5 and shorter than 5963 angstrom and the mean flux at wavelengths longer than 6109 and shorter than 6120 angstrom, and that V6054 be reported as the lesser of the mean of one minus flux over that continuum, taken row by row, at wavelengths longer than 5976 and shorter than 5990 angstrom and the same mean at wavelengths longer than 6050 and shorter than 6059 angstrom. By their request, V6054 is -0.013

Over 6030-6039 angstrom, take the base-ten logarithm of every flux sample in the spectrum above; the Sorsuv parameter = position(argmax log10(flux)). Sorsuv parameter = 6037.90 angstrom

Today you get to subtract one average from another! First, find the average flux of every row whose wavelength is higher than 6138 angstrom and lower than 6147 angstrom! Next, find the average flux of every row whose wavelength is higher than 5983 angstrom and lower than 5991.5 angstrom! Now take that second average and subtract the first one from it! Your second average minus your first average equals 0.17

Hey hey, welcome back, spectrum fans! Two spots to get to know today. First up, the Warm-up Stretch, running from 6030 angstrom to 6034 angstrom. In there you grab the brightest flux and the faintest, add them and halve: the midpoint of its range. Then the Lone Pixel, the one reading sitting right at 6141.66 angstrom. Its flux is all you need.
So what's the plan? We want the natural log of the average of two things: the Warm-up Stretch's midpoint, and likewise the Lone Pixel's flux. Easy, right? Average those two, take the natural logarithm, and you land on 1.52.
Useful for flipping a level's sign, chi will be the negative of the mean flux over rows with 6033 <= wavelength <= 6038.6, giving -4.57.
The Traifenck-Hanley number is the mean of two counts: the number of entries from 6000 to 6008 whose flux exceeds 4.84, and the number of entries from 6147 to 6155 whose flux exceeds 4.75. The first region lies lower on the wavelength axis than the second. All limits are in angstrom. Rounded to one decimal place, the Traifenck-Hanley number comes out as 4.5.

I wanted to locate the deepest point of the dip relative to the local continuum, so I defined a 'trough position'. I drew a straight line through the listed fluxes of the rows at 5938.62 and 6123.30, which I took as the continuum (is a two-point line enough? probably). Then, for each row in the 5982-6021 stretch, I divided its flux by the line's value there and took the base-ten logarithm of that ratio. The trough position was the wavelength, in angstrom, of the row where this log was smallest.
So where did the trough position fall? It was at 6019.85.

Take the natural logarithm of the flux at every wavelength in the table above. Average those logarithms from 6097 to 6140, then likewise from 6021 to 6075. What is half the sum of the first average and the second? 1.55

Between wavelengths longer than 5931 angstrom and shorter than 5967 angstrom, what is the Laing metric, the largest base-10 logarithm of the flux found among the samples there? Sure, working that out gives 0.691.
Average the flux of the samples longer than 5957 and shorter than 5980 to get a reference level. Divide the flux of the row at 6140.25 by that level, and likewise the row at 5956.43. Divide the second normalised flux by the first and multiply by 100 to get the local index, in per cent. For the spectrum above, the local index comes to 106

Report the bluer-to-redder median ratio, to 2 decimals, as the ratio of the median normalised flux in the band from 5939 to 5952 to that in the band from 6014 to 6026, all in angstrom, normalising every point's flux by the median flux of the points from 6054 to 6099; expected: 0.99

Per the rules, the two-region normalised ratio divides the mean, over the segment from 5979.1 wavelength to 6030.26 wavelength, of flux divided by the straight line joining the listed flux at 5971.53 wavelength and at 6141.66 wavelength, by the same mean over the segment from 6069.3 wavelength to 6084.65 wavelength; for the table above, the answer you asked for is 0.96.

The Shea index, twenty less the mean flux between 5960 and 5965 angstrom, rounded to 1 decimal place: 15.2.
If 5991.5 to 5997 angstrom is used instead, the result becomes 15.2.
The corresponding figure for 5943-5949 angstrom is 15.4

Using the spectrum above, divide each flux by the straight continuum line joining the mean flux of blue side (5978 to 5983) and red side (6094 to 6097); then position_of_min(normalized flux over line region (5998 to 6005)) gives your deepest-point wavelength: 5999.10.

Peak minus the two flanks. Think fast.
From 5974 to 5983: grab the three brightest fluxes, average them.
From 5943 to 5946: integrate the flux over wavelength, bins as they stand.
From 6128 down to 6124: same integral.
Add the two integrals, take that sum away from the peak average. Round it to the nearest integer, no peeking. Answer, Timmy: -27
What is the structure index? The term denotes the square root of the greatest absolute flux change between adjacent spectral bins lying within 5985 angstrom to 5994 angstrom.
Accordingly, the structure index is 0.200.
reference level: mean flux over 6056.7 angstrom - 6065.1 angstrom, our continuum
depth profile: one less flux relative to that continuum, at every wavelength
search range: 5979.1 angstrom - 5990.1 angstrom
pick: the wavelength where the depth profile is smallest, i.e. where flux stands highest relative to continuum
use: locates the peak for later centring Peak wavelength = 5979.79 angstrom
